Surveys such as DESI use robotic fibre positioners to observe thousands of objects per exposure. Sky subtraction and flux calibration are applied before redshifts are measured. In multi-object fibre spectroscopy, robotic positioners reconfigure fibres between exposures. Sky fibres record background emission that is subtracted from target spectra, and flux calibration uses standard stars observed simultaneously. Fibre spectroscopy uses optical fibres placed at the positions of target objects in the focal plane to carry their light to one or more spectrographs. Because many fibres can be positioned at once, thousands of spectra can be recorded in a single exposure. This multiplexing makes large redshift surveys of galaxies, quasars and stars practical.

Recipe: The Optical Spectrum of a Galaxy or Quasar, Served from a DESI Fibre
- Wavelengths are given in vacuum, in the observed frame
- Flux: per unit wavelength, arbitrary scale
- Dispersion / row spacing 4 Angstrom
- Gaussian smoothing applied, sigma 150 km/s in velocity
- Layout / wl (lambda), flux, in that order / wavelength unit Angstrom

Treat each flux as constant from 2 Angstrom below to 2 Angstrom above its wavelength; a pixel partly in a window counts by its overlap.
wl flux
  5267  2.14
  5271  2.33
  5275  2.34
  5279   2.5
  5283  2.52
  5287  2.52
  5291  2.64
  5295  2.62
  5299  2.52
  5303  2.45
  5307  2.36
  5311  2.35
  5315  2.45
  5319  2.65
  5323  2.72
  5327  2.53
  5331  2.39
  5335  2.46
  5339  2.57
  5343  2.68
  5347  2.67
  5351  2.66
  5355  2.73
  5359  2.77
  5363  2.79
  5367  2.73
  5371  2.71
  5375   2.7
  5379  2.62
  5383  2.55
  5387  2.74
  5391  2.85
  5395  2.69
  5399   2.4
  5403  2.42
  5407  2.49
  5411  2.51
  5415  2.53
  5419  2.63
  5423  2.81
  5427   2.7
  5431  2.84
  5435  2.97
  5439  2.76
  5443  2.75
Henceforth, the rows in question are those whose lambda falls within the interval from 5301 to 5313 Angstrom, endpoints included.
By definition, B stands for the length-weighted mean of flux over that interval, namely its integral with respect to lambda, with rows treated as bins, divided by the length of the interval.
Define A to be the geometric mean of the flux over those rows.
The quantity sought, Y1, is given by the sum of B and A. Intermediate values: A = 2.39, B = 2.39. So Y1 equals 4.77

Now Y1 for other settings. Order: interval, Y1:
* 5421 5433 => 5.57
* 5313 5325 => 5.21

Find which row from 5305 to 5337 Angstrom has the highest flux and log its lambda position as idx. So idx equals 5323 Angstrom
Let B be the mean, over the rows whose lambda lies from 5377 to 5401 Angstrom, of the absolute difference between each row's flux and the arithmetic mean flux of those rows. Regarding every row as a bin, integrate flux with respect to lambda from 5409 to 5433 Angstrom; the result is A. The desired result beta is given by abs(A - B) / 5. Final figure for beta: 12.8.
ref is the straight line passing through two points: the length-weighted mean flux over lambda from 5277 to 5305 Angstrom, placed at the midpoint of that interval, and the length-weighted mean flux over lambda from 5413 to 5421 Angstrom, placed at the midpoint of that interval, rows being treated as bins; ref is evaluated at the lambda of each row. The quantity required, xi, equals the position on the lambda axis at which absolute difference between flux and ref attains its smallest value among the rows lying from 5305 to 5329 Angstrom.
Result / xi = 5327 Angstrom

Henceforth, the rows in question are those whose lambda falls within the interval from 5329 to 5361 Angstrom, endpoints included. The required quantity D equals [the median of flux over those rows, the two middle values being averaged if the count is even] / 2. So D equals 1.33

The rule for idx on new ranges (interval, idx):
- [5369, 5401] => 5391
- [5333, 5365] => 5363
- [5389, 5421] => 5391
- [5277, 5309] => 5291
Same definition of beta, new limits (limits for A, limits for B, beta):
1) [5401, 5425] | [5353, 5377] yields 12.3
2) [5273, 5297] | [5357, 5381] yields 12.1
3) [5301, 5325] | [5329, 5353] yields 12.0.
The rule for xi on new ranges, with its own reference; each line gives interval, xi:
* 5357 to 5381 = 5379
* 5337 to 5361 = 5339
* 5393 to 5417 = 5415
